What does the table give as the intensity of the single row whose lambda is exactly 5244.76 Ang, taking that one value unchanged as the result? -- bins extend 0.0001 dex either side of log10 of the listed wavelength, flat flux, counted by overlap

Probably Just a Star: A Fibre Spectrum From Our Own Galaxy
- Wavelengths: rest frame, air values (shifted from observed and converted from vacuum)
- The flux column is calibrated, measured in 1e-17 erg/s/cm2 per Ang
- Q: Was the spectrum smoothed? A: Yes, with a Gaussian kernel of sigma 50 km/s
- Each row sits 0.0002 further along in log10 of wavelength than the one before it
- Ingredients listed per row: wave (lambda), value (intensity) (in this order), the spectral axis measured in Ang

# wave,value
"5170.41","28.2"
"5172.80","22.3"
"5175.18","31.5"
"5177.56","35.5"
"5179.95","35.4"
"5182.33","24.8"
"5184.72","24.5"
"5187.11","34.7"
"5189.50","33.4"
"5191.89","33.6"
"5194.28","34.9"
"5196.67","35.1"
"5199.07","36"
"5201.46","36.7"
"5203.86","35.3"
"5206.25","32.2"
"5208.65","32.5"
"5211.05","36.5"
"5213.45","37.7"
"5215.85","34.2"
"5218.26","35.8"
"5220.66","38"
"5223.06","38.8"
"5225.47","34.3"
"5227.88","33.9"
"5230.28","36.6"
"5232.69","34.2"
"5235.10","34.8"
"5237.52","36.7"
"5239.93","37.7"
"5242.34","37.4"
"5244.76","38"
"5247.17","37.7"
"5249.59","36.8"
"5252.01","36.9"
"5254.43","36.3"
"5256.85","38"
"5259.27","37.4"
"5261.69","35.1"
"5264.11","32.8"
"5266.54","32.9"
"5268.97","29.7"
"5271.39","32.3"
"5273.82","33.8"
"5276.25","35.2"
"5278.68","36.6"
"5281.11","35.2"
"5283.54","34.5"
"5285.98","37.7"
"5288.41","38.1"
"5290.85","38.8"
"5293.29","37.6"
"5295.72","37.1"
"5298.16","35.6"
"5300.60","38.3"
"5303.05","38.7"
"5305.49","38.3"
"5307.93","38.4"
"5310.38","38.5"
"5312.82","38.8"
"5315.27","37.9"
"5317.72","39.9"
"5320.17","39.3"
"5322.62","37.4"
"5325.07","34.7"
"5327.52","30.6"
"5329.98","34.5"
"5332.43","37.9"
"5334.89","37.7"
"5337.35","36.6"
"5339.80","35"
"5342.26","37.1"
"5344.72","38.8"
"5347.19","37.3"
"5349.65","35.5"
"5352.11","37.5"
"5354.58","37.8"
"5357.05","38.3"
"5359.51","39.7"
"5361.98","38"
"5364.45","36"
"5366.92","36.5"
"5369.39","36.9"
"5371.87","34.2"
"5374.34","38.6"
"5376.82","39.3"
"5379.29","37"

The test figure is 38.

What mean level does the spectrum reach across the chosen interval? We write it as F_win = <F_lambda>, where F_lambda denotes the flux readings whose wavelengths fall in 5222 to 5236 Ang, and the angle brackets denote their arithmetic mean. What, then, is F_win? 35.4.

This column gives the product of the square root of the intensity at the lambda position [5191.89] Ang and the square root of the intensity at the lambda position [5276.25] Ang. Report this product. 34.4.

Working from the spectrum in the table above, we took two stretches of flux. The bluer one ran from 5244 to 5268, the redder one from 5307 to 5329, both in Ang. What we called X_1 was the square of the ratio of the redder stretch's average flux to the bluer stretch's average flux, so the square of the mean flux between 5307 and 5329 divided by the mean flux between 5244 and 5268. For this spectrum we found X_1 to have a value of 1.06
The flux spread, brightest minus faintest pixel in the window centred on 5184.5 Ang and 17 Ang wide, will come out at 11.0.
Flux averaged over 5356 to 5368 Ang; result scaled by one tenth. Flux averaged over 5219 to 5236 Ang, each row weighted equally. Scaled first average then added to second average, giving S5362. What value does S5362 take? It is 39.6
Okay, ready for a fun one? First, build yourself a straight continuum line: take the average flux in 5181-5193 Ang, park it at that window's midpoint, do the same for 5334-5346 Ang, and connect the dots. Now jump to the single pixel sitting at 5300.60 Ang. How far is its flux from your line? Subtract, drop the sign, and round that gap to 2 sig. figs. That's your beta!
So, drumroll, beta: 3.0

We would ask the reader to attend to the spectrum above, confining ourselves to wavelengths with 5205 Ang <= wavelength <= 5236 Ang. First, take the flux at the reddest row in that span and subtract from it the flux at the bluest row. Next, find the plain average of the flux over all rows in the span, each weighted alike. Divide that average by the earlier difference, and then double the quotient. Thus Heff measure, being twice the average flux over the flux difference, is 27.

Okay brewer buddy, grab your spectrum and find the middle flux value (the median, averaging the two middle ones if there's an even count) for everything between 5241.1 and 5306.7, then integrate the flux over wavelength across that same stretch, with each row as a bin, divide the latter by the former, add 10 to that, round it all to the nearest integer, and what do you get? 74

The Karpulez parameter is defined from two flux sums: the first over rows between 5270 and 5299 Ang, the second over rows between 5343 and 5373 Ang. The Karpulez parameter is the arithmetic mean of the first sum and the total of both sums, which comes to 656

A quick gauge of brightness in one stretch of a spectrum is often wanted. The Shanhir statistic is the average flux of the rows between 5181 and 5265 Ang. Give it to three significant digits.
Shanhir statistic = 35.1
